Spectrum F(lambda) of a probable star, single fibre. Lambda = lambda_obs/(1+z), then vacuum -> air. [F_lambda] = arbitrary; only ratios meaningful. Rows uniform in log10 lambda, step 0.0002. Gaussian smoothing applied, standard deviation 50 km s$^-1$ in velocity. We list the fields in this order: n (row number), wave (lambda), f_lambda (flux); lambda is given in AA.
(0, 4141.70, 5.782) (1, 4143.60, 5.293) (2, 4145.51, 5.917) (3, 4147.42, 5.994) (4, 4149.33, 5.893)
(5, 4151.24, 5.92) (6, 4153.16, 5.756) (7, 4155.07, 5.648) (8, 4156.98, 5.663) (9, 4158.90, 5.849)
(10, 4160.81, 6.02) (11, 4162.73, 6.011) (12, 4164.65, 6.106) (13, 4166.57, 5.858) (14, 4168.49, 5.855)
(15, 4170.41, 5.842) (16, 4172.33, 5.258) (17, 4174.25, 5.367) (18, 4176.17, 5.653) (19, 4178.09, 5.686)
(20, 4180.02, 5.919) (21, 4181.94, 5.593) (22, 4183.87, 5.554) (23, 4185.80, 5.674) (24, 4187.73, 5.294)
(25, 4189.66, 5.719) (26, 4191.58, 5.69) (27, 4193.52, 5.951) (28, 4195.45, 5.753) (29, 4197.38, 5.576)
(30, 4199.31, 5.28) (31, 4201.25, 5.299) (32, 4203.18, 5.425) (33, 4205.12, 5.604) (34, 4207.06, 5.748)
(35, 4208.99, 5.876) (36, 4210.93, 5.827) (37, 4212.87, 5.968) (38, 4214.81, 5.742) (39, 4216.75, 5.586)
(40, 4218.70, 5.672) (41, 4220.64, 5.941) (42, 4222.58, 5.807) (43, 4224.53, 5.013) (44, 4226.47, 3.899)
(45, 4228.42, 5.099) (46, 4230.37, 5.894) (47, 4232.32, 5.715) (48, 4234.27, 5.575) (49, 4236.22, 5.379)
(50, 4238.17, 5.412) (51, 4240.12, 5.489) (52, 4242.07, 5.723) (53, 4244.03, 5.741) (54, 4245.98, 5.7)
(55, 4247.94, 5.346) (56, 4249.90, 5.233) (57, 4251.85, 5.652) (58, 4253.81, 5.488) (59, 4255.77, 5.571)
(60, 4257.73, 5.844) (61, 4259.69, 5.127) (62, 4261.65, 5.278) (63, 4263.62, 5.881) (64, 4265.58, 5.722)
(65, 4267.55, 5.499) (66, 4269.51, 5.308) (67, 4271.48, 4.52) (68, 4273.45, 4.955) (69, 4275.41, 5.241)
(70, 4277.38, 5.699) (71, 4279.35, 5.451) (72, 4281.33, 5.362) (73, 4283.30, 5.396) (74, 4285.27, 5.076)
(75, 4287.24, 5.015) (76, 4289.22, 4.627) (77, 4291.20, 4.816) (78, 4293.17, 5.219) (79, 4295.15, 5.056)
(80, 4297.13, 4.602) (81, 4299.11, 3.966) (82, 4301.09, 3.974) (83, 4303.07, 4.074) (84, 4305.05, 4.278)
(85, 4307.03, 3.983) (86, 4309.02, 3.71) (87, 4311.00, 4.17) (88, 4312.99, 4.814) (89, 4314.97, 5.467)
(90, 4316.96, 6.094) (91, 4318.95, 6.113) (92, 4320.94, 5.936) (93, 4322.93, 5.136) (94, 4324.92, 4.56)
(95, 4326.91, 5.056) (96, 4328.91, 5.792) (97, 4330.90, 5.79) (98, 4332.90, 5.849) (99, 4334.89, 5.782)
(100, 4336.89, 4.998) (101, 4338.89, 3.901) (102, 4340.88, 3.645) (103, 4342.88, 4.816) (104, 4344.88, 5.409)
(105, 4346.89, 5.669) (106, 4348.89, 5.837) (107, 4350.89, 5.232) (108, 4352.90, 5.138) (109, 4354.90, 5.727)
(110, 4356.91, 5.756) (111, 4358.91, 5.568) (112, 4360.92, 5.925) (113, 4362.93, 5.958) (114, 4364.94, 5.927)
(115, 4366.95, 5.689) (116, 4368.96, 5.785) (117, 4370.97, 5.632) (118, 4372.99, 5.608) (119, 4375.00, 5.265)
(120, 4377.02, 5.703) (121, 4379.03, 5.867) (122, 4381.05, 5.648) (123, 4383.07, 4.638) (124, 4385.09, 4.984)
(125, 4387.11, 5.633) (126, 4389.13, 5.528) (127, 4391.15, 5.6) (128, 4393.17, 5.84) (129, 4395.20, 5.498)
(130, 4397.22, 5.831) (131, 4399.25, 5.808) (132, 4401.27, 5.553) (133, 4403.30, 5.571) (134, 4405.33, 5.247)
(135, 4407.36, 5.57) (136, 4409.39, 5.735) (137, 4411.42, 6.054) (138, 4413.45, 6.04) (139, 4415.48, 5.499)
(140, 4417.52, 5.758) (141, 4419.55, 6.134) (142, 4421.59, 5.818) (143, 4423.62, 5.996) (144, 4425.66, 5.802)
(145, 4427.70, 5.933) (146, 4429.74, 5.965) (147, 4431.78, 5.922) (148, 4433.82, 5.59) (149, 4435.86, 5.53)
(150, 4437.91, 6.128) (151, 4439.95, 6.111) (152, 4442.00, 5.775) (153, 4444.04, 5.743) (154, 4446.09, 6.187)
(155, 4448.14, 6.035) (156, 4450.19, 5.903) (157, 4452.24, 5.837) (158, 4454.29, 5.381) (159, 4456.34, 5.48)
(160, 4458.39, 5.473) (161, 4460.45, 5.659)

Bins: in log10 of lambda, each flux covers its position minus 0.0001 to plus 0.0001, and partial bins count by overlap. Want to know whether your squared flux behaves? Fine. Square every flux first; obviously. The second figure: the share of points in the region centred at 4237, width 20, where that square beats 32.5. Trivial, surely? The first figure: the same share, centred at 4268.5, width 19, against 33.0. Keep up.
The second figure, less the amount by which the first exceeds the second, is 0.70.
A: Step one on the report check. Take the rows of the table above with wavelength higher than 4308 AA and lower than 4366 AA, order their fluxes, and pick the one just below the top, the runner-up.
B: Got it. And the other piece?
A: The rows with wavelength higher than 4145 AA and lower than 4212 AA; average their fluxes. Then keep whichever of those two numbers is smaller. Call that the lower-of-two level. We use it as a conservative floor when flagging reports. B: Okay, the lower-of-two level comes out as 5.72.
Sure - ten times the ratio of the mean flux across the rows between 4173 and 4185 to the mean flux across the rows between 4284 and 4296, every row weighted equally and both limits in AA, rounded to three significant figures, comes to 11.3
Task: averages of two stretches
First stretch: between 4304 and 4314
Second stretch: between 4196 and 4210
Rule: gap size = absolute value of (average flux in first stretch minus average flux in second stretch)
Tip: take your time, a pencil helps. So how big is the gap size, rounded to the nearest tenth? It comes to 1.4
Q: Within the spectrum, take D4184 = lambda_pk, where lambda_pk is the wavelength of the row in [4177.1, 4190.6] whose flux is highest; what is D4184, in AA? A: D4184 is 4180.02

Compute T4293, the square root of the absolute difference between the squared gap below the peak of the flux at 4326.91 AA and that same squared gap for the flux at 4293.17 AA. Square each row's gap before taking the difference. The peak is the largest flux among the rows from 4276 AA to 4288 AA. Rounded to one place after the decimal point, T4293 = 0.4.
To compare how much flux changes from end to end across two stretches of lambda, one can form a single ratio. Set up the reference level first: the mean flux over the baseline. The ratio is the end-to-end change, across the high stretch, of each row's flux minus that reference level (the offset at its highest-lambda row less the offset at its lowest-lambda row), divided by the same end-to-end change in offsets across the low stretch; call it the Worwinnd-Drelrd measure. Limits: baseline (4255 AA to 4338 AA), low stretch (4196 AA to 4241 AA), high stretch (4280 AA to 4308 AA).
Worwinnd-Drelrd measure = 16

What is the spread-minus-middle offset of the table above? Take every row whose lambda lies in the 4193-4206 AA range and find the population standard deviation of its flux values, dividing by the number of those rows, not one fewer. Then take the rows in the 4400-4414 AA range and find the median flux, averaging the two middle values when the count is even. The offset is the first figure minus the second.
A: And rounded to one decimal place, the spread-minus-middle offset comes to -5.3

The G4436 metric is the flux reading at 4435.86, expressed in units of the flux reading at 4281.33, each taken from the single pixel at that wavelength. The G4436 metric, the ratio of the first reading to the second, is 1.03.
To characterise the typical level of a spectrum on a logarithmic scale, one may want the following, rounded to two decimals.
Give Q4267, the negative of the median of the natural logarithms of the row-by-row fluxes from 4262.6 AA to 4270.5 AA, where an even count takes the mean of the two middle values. -1.72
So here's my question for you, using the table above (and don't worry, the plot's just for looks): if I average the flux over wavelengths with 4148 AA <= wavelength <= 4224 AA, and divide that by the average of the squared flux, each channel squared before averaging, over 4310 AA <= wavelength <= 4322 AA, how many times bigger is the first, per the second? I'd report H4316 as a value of 0.190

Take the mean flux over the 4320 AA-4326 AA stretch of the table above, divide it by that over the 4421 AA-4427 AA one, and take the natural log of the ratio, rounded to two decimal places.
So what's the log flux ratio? -0.12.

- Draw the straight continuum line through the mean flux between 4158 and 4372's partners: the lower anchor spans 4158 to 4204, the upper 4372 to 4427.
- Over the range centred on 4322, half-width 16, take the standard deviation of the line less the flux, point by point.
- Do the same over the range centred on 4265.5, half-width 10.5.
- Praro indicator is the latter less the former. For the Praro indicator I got -0.37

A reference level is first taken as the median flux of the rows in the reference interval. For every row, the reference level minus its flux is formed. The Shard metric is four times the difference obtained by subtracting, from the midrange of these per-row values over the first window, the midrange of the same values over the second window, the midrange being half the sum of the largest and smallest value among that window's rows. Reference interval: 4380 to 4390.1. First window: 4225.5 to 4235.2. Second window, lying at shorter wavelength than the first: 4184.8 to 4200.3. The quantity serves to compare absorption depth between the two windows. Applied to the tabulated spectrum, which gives 2.9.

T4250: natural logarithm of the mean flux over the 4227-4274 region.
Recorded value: 1.70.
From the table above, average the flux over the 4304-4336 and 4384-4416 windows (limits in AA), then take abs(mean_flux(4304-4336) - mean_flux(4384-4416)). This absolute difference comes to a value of 0.47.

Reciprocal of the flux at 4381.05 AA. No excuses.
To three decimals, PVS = 0.177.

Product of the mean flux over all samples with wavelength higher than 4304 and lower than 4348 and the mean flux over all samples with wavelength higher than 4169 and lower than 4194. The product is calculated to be 28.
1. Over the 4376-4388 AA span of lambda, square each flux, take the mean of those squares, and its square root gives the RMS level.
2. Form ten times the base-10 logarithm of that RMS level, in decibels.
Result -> 7.35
